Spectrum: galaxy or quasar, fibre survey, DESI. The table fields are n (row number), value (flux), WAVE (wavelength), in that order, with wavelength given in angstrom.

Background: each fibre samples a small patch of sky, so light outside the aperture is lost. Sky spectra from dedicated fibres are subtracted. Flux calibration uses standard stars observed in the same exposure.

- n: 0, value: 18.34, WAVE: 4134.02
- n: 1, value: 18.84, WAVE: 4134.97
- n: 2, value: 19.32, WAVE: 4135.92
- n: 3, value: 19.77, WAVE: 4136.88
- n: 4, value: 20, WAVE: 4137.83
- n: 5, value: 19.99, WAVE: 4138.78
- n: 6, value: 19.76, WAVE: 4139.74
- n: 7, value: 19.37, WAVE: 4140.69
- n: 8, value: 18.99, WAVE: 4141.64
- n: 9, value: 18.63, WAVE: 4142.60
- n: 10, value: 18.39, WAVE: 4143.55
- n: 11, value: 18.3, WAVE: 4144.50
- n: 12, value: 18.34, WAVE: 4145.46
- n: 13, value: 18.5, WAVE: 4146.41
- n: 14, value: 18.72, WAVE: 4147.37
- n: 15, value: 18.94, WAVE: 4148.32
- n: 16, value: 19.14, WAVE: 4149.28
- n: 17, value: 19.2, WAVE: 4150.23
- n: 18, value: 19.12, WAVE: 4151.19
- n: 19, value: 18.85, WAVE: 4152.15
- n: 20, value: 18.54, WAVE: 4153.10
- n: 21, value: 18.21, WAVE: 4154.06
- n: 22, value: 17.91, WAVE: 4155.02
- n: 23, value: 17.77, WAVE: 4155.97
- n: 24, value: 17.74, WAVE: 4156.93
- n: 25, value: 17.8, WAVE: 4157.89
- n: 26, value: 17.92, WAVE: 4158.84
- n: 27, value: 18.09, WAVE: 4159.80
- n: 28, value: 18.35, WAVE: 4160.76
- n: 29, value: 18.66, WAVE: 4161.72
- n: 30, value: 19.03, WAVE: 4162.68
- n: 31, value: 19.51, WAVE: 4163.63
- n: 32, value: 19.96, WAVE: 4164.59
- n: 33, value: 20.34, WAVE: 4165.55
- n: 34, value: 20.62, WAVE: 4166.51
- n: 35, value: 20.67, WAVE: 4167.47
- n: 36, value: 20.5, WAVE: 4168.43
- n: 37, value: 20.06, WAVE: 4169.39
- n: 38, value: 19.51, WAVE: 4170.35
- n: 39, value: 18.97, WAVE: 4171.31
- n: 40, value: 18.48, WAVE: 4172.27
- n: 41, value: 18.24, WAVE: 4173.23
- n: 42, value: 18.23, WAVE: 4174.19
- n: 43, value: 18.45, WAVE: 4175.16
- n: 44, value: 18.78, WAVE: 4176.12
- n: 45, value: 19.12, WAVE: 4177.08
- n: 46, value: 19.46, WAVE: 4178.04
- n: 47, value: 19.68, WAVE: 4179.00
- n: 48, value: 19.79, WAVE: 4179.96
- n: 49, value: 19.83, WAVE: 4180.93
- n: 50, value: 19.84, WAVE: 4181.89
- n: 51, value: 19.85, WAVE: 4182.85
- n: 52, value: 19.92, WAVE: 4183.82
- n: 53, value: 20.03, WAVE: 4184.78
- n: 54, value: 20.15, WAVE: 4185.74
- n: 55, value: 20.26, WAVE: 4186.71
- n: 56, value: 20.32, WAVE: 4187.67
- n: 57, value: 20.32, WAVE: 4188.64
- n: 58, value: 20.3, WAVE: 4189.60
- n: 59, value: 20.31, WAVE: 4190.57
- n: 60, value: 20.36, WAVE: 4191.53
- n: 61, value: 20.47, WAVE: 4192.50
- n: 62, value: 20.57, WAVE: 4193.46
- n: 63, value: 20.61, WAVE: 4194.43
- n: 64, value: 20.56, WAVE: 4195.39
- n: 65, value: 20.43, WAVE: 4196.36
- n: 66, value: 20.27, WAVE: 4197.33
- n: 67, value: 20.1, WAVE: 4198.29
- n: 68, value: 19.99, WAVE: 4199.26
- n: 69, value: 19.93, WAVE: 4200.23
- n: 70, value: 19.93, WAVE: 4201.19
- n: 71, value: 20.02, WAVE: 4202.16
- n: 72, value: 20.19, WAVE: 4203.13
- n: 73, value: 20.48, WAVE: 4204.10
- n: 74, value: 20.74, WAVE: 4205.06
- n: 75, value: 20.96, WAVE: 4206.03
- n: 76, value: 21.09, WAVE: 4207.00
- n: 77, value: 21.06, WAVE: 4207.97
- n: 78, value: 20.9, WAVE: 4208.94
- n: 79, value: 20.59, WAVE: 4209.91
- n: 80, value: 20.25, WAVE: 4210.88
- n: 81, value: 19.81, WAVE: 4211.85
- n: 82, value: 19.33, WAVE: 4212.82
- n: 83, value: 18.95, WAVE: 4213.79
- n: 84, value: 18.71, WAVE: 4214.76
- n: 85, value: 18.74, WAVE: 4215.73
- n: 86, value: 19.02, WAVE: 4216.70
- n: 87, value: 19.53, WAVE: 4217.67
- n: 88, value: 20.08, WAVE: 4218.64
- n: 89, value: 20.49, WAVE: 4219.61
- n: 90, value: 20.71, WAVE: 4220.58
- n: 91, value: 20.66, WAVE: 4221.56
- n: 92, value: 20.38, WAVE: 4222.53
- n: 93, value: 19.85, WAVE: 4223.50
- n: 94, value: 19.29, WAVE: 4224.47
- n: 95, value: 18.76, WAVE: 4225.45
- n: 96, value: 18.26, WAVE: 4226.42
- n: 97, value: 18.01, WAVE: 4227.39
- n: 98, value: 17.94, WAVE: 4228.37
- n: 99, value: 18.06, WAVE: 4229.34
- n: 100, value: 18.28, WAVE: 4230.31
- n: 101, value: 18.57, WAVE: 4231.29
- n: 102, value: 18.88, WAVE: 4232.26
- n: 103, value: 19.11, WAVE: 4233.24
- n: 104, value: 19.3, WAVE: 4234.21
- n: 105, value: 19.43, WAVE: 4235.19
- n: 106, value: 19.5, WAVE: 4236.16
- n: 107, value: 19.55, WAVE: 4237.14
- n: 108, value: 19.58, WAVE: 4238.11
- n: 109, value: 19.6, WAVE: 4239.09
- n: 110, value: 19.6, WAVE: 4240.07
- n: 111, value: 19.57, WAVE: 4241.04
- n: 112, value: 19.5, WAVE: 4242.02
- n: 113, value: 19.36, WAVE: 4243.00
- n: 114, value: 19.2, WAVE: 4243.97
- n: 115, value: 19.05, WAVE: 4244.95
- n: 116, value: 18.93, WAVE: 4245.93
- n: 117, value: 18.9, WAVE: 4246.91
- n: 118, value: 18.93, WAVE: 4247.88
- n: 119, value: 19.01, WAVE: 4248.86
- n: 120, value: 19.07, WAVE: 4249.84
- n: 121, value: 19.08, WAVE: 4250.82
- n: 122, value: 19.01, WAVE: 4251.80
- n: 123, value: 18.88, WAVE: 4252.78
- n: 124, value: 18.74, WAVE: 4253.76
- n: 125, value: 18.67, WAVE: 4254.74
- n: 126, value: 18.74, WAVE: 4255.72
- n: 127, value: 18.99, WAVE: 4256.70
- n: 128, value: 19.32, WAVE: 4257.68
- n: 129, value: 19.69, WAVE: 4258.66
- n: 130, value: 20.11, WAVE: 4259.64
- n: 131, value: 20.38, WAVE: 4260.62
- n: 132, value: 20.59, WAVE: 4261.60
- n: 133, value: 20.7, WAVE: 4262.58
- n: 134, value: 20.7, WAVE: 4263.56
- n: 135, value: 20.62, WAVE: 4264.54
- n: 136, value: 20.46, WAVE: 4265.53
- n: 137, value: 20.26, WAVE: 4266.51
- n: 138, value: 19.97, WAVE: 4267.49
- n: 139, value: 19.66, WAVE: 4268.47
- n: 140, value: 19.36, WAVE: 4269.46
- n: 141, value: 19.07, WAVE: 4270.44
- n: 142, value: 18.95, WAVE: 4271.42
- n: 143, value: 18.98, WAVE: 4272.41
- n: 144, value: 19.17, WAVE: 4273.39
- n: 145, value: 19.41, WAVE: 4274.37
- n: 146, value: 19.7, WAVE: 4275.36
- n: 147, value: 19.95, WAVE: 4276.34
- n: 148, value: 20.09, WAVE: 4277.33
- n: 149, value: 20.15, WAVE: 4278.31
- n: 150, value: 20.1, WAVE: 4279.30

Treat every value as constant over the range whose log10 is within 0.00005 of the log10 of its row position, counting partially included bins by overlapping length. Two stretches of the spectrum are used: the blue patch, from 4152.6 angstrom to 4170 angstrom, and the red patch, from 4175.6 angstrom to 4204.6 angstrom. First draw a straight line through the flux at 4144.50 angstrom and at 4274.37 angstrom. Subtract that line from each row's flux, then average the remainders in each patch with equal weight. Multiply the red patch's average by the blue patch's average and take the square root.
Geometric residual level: 0.86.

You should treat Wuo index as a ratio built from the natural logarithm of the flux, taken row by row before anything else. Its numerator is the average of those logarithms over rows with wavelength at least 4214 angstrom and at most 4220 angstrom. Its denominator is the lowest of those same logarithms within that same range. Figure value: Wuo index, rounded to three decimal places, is 1.013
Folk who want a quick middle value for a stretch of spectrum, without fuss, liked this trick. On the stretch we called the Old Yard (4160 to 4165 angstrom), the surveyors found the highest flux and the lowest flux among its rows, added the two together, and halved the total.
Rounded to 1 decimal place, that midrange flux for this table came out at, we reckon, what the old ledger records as 19.2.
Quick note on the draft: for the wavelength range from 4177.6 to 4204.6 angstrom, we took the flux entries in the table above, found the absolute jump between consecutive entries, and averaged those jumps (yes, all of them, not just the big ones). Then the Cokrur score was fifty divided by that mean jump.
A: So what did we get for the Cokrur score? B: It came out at 558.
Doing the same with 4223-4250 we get 304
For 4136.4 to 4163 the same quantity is 242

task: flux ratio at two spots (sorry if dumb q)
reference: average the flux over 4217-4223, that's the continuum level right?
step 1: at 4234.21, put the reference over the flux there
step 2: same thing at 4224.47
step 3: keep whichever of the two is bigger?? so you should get 1.05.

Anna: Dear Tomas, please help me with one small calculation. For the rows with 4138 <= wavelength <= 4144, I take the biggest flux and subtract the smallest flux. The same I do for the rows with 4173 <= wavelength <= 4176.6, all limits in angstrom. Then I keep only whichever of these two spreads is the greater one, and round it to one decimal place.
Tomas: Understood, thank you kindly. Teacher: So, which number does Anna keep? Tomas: 1.6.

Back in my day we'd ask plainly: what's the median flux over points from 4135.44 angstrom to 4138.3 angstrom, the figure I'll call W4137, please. 19.8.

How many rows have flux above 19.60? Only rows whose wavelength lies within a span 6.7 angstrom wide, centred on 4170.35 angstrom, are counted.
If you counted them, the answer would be 3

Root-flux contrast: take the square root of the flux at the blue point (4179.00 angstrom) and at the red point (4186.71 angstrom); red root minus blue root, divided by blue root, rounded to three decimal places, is 0.015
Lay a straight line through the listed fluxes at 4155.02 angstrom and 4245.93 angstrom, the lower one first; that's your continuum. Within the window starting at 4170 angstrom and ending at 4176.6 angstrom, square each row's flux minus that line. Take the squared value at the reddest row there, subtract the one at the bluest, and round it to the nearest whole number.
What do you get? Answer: -2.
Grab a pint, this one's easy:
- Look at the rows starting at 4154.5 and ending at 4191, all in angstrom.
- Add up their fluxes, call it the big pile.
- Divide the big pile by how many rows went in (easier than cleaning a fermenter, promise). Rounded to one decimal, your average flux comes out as 19.3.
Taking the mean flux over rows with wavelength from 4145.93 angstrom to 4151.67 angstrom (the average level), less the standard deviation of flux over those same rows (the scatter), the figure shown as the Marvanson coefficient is 18.7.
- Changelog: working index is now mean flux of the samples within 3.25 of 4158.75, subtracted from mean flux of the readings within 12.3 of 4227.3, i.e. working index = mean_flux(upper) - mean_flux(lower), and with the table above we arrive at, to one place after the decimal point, 1.2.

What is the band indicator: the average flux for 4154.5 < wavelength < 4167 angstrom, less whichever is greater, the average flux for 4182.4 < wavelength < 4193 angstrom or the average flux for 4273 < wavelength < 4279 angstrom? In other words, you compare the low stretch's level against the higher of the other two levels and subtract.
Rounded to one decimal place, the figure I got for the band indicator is -1.5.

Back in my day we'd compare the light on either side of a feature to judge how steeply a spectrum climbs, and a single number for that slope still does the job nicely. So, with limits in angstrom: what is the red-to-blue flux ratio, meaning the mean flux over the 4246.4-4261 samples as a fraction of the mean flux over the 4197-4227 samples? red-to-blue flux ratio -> 0.96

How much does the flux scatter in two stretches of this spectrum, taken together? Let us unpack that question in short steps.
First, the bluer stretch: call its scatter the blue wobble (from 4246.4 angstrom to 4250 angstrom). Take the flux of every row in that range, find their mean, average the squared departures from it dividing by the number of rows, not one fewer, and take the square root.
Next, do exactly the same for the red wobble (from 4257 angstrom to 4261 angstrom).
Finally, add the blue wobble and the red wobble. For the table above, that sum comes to 0.47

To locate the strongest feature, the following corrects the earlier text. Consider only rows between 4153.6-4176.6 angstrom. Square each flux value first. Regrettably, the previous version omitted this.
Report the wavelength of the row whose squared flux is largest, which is 4167.47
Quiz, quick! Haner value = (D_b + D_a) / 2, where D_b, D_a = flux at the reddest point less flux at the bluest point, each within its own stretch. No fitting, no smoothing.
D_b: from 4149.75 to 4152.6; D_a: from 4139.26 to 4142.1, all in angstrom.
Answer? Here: -0.6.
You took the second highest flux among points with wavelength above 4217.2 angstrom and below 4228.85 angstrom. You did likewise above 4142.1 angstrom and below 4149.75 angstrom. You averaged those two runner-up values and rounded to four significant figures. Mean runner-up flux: 19.80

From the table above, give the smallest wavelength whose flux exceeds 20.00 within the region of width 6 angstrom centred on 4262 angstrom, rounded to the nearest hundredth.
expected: 4259.64 angstrom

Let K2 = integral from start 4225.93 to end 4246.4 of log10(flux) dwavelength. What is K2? 26.2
